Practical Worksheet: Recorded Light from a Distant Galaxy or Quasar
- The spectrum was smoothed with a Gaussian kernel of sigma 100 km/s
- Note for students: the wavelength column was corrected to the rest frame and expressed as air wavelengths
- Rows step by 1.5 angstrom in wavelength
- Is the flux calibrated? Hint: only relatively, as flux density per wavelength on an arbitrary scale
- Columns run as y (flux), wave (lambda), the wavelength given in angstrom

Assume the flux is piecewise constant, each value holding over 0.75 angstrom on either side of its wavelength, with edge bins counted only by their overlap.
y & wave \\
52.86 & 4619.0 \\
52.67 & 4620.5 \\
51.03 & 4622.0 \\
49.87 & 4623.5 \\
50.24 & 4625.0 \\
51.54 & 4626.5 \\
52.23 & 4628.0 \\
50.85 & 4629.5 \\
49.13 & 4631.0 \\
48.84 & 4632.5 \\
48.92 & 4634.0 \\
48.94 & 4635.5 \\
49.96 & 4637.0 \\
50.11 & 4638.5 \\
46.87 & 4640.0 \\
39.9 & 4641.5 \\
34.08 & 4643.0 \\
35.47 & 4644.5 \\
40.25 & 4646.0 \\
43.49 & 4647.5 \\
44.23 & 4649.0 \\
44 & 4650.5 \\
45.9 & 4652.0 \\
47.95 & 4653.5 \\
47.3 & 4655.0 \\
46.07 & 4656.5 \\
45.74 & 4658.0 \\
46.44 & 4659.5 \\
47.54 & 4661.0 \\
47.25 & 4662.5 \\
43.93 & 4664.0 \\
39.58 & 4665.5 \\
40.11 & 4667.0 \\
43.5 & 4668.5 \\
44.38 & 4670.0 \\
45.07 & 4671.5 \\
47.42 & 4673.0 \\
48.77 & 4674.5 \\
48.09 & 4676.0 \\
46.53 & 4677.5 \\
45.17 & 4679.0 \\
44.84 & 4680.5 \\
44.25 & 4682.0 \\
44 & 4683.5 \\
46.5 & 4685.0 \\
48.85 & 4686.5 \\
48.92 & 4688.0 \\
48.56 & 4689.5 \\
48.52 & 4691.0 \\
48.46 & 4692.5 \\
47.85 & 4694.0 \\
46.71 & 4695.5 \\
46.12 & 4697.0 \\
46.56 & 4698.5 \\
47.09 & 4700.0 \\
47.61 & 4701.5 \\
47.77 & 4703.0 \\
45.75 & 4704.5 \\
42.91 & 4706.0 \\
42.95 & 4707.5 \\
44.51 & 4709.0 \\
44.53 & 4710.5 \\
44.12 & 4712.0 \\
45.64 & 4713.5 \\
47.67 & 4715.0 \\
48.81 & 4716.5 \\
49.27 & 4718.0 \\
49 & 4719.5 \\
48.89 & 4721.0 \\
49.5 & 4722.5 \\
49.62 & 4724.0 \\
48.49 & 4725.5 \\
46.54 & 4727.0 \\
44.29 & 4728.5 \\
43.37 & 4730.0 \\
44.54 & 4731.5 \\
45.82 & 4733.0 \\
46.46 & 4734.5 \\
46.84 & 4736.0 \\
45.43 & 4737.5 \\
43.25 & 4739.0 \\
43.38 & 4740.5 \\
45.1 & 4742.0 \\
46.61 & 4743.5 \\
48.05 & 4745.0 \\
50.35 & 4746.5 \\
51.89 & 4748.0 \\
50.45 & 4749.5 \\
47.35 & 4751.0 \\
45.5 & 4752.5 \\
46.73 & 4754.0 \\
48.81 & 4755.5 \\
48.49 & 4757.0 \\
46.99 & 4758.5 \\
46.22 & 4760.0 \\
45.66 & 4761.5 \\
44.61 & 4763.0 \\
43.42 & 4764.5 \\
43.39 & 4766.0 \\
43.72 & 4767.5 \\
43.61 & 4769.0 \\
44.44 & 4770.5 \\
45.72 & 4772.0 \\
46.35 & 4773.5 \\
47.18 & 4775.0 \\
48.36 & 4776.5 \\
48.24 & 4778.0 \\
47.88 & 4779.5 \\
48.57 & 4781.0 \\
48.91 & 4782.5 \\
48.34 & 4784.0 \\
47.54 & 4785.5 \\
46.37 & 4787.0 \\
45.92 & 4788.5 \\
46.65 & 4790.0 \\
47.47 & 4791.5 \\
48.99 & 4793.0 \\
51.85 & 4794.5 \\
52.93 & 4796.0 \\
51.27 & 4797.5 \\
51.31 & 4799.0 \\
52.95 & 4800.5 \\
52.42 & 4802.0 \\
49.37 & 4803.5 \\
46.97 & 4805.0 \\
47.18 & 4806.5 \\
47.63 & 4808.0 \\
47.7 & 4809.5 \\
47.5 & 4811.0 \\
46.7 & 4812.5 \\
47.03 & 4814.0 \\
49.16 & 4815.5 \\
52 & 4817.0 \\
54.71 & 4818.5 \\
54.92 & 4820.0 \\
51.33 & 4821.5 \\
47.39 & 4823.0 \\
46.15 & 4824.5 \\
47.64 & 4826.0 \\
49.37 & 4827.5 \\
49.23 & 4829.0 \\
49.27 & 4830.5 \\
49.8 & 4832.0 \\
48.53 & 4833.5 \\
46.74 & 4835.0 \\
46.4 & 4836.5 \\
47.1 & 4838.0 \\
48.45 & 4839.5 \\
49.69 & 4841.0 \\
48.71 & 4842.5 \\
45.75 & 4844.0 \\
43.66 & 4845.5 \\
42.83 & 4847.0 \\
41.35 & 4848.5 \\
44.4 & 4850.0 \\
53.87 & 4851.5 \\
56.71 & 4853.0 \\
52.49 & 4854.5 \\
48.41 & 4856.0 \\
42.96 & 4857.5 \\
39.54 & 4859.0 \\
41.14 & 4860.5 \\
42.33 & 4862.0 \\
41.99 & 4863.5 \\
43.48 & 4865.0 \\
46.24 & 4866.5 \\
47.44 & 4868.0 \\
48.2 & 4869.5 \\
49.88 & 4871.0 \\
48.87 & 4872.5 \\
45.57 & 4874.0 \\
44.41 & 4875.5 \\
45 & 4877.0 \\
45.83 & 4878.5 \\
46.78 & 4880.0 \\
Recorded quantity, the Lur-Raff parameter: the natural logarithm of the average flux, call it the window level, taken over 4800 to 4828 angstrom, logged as 3.90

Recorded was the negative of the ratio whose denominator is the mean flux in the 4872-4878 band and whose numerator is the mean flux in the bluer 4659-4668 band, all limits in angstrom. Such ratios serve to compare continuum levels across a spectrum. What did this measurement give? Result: -0.96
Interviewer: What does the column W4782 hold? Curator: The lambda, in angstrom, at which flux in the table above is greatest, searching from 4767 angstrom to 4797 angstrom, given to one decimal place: 4796.0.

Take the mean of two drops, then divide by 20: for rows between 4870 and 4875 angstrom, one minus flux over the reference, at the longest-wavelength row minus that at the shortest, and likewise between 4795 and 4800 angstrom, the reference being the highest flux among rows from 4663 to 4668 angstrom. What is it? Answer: 0.003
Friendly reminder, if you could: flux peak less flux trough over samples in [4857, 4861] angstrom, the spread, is 3.4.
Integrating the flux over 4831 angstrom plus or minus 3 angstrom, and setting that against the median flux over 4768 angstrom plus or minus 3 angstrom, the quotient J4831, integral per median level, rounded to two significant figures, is 6.8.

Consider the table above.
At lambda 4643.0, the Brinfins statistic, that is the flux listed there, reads 34.08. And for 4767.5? 43.72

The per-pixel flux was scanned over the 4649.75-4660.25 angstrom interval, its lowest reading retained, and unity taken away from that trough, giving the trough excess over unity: 43.0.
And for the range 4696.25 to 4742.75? 41.9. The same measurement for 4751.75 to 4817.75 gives 42.4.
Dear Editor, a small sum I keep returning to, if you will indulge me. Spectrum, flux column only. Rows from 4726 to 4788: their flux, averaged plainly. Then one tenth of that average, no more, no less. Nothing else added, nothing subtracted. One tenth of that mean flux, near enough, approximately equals 4.65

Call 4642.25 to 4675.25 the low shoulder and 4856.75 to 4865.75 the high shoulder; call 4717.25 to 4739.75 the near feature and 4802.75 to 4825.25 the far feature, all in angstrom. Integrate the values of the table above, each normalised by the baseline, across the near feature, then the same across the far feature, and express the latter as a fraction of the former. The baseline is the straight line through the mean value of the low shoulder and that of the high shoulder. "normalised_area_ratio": 1.07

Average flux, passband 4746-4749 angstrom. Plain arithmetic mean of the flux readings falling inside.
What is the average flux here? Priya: 51.1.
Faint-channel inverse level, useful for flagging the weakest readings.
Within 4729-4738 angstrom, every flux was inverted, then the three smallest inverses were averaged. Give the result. 0.0216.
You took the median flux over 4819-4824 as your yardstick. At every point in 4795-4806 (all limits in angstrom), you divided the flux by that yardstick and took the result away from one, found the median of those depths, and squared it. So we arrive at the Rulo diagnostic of 0.000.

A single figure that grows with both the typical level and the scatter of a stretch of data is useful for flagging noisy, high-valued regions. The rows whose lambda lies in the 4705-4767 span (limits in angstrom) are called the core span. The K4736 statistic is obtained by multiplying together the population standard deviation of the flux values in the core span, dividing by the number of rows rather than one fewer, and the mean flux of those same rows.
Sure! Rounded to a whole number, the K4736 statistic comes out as 110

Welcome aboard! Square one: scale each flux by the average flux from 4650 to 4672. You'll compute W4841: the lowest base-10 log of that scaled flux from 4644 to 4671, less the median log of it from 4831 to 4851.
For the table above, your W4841 -0.12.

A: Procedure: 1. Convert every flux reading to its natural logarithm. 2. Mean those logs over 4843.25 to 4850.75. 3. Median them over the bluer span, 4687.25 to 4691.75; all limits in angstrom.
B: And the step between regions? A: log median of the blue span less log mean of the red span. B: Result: 0.11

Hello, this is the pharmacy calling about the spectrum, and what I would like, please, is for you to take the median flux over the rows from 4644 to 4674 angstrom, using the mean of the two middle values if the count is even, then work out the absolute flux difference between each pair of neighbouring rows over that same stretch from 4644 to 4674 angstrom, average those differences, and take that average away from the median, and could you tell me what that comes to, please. 43.0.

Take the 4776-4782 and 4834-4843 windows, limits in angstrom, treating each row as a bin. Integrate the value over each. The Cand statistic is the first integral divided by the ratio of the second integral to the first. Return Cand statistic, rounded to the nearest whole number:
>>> 195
